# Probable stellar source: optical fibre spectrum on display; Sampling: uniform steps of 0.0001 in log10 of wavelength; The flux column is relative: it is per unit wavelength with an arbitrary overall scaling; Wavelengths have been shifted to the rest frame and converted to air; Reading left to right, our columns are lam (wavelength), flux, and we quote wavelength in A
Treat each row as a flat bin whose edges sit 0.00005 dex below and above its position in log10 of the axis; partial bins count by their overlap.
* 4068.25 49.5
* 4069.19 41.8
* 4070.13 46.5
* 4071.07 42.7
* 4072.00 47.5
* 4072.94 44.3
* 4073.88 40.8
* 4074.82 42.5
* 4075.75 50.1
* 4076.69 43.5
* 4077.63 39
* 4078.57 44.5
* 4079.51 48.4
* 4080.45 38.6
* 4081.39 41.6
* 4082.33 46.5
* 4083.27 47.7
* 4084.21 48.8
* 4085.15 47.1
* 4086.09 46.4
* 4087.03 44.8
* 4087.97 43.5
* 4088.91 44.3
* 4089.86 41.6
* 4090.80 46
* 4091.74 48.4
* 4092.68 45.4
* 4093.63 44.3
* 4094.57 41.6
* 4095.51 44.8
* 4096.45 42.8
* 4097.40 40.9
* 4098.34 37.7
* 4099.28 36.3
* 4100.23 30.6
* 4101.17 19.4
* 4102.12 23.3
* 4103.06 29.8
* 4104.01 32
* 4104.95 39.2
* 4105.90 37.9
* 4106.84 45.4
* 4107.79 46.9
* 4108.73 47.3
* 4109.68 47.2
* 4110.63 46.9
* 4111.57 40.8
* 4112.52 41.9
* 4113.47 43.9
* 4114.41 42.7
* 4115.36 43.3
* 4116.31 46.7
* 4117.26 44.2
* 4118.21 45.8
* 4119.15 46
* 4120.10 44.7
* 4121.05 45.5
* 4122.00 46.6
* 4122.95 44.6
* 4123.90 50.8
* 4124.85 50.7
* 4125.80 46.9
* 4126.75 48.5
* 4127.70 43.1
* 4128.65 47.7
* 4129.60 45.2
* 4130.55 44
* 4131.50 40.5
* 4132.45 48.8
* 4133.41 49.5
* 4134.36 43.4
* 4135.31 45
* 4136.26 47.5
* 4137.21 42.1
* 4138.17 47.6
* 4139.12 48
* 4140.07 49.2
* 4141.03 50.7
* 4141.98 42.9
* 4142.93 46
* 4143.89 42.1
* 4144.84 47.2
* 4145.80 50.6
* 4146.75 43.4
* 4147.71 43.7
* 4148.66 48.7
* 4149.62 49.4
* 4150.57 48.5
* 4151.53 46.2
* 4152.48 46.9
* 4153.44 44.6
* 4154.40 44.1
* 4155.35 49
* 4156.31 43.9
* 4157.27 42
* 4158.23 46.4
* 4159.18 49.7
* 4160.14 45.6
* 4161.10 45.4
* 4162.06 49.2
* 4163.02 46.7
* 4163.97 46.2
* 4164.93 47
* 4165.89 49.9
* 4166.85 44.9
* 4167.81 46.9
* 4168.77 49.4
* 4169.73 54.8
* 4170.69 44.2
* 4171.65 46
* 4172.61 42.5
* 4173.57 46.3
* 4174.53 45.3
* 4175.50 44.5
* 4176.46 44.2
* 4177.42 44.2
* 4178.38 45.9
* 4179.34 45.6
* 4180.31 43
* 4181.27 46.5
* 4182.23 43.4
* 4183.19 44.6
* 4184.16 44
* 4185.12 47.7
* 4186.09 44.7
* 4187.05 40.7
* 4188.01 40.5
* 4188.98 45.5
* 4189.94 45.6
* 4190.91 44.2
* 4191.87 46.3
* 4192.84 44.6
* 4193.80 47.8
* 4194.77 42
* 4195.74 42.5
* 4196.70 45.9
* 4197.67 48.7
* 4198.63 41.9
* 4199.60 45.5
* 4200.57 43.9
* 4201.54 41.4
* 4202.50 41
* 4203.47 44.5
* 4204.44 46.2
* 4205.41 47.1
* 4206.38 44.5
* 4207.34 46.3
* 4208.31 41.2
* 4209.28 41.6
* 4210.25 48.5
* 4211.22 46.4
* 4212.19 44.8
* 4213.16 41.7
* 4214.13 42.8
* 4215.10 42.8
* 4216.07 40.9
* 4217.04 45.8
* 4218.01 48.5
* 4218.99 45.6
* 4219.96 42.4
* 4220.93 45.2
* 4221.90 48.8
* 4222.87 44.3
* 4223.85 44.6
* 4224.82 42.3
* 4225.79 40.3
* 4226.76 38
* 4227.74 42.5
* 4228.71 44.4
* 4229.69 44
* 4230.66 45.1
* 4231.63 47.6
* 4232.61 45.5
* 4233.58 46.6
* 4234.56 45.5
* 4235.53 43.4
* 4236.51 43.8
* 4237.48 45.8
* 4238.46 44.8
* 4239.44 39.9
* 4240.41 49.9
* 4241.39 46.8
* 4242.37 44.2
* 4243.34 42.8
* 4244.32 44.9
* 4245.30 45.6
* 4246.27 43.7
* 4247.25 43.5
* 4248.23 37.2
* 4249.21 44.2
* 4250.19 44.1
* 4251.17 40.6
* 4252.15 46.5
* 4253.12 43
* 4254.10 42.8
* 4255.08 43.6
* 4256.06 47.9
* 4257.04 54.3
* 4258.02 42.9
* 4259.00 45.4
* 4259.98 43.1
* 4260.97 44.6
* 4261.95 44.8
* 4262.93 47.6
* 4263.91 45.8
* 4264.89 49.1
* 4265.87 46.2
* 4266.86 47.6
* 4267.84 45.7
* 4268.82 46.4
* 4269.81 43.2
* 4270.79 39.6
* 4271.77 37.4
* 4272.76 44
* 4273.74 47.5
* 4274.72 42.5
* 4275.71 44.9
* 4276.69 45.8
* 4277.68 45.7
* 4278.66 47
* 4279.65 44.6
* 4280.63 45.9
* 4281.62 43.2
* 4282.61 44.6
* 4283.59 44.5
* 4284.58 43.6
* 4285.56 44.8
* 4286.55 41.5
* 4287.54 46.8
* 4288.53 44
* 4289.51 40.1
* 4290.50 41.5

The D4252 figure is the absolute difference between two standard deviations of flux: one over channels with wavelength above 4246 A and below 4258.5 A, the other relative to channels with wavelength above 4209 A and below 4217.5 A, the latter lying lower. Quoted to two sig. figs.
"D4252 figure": 1.4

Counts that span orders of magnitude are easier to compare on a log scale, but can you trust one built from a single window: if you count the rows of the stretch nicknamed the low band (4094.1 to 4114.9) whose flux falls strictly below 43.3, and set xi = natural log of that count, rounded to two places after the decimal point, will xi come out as 2.71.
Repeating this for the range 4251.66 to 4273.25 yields 1.95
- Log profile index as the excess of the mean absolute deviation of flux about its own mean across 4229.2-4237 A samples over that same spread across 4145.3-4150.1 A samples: -1.8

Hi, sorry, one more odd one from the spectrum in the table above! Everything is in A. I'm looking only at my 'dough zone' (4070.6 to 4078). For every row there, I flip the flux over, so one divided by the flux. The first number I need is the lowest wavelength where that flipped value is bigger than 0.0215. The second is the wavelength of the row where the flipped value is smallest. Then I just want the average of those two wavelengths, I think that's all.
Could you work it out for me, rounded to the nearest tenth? 4073.4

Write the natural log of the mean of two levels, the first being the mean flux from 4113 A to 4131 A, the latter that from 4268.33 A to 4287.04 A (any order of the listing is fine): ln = 3.805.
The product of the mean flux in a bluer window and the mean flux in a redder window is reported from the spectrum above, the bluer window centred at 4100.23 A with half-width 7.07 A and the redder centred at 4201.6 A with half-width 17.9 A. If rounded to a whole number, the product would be 1617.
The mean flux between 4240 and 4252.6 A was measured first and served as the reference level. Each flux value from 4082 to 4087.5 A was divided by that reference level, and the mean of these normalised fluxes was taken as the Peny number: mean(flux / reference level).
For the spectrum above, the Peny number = 1.06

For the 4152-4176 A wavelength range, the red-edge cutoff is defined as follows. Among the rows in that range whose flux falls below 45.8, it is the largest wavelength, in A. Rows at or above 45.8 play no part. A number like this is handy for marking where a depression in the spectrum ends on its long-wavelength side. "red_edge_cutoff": 4175.50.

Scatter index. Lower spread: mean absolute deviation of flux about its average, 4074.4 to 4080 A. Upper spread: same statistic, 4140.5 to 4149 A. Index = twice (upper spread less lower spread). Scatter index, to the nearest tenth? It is -0.5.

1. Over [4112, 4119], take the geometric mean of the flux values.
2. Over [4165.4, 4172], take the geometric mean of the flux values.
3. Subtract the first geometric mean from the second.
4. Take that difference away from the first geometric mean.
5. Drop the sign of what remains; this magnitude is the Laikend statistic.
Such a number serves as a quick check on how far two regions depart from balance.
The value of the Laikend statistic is 40.2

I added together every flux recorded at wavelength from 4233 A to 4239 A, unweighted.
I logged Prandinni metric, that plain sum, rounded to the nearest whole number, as 270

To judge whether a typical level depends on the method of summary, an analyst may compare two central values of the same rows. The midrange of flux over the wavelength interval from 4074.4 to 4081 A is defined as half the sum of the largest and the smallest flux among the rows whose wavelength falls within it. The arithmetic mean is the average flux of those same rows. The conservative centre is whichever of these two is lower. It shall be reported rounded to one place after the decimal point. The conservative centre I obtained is 43.8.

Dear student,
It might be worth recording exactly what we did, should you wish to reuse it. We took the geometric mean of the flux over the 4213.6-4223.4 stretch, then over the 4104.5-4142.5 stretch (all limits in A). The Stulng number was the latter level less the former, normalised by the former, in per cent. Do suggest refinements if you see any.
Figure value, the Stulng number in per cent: 1.7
